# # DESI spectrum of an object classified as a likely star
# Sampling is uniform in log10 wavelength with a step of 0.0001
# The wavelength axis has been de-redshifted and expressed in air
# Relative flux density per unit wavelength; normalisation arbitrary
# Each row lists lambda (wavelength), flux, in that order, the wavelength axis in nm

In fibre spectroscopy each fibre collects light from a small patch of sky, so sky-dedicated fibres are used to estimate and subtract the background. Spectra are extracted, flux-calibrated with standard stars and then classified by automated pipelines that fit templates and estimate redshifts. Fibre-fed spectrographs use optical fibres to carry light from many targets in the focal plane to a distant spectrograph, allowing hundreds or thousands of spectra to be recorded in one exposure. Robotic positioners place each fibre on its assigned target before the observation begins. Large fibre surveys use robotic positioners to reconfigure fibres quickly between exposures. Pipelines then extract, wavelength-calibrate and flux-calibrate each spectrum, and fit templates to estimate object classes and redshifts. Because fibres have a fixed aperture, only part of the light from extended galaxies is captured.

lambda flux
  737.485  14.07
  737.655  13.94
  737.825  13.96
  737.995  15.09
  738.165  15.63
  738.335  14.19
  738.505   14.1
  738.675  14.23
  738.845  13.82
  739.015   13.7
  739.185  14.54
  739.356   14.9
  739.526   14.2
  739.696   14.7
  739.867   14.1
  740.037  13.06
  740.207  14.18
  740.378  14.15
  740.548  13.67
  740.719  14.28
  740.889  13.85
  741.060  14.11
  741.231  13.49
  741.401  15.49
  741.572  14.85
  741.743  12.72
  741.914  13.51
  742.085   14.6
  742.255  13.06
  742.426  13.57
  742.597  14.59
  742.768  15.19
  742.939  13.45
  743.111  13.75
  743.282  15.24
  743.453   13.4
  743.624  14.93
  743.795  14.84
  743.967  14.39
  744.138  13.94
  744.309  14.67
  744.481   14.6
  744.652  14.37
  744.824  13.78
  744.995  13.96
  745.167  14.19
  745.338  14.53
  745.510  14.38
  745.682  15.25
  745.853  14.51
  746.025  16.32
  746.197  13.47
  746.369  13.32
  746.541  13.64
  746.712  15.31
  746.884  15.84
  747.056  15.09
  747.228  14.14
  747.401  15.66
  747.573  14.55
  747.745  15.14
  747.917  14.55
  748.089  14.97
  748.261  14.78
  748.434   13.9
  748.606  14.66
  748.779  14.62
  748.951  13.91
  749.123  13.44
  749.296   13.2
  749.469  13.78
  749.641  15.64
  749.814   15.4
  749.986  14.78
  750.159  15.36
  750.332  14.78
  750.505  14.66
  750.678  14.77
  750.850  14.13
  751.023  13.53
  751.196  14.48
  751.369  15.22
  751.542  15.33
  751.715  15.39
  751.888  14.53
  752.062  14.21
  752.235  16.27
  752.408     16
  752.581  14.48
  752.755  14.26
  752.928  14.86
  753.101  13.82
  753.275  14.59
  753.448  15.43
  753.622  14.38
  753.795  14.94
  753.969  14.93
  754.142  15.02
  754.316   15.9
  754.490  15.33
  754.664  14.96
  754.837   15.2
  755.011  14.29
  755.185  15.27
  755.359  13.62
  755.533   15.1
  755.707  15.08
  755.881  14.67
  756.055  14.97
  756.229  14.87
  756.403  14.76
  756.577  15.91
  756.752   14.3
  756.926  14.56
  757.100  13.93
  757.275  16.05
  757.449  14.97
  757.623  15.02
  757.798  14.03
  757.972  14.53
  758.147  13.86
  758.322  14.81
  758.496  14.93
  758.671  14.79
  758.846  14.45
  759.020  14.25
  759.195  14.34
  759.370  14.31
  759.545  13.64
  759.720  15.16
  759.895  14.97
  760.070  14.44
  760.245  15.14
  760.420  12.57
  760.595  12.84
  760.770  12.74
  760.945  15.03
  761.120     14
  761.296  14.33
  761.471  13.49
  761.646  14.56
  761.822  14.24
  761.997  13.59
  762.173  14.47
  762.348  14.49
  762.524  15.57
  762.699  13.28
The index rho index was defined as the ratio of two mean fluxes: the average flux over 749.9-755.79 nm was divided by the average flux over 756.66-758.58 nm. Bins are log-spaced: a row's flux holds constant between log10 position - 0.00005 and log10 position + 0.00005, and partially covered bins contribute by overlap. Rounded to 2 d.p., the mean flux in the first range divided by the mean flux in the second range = 1.01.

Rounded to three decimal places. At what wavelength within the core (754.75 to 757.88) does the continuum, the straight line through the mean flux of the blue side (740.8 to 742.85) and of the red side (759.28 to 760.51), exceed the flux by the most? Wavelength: 755.359 nm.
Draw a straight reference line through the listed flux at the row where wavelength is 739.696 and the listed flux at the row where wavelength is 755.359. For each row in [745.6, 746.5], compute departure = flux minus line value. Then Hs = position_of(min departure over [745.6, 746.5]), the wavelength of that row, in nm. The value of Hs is 746.369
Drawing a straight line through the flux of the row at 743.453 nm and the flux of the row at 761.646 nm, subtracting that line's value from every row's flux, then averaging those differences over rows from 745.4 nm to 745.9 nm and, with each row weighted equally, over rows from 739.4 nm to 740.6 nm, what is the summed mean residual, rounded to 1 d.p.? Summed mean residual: 2.0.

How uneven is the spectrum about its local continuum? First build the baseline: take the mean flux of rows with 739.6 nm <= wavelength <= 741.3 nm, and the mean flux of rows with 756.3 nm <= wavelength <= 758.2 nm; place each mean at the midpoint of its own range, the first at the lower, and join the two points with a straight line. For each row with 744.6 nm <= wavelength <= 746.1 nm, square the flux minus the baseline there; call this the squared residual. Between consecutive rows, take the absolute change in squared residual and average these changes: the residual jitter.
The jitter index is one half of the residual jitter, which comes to 0.43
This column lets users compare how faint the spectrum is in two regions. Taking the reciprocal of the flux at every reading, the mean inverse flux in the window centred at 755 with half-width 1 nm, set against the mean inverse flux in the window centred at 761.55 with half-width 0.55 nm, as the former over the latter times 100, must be 94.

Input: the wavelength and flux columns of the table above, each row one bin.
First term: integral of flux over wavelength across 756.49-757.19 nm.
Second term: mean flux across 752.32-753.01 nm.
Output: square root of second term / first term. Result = 1.21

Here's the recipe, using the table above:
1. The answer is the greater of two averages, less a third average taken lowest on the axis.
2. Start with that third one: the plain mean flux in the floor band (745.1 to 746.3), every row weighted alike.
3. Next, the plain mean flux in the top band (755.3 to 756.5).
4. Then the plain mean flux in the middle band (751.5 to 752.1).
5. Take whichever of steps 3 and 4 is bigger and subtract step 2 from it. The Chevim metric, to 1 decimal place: 0.2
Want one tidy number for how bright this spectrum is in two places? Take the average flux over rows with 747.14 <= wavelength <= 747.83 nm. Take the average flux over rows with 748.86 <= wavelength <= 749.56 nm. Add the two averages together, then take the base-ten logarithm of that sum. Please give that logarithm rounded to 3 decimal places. 1.454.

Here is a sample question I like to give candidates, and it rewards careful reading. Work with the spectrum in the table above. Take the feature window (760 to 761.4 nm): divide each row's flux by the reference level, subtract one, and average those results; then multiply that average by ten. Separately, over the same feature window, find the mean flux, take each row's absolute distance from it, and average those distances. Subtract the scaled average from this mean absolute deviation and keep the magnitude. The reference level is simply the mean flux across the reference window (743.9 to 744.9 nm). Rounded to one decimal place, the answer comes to 1.2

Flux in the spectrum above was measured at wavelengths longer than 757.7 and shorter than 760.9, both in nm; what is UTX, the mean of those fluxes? 14.2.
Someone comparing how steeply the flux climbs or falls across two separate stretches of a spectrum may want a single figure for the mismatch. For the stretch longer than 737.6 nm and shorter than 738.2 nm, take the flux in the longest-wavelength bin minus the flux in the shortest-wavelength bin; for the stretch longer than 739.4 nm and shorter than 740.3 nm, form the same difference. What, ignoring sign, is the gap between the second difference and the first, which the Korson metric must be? 1.7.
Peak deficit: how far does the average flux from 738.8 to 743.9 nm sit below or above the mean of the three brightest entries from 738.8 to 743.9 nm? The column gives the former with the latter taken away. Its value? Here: -1.2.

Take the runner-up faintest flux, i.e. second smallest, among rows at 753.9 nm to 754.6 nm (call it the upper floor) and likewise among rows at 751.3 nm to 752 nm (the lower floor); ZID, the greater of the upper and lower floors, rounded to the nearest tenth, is 15.2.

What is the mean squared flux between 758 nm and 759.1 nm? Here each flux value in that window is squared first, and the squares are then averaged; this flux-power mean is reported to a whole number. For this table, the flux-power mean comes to 211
